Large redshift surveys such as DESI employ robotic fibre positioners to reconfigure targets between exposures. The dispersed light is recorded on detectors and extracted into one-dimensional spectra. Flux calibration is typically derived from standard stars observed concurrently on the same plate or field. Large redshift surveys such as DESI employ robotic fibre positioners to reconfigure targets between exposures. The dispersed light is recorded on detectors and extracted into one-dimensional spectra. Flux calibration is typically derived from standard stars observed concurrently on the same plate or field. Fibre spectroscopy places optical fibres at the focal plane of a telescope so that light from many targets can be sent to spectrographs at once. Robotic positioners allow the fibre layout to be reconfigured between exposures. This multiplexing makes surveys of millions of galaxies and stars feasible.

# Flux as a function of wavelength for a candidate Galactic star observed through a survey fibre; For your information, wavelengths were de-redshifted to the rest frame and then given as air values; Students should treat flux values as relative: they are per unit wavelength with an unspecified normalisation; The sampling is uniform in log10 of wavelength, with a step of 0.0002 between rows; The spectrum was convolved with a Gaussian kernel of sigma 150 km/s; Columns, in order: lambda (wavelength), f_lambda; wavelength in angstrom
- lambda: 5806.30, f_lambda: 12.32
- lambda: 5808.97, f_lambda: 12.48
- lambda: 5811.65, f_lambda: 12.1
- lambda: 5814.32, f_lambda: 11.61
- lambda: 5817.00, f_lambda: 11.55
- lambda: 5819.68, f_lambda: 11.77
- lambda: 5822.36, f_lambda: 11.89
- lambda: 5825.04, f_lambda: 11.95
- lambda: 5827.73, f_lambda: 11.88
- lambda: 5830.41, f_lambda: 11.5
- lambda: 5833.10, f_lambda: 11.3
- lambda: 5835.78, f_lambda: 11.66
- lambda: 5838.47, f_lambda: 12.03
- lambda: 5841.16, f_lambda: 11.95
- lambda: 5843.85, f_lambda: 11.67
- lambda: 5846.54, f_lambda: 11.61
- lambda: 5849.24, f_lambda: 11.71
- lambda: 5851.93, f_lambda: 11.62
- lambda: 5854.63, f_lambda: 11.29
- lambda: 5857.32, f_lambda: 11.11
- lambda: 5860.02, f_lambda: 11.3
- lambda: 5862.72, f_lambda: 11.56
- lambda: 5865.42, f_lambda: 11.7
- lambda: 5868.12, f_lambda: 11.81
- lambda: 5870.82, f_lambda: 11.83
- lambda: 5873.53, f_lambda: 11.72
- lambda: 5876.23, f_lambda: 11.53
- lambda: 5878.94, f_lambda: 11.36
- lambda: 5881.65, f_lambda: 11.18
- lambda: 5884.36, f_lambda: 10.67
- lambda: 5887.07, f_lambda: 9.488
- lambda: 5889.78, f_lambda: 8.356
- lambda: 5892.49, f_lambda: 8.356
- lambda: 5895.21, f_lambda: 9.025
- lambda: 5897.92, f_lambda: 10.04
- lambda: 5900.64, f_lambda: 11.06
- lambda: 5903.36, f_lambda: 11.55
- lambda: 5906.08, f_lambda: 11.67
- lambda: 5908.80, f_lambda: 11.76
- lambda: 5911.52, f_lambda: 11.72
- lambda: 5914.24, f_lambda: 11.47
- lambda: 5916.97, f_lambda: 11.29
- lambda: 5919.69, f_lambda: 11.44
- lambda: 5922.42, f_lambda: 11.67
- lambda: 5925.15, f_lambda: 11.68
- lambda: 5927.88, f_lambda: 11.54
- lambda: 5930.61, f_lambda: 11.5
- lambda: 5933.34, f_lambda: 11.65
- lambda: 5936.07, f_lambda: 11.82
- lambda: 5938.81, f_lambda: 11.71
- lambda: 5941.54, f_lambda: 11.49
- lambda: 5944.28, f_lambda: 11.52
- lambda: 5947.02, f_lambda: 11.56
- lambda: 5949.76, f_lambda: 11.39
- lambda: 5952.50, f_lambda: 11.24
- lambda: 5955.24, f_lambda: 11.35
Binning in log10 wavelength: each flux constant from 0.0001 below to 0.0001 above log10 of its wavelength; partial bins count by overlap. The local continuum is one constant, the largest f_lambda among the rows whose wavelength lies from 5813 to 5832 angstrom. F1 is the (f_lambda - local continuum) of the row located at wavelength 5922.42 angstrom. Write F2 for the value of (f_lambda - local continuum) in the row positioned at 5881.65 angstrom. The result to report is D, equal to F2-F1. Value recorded -0.5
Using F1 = -0.28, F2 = -0.77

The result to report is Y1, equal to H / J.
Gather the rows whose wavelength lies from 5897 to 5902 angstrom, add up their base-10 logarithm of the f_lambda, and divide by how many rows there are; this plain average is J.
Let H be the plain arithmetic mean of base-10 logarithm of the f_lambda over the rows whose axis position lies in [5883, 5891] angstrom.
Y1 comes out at 0.95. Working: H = 0.98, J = 1.023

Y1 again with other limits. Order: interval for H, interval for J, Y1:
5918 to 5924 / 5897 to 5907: 1.02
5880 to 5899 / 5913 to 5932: 0.92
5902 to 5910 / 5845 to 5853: 1.00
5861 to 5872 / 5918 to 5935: 1.01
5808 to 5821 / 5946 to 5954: 1.02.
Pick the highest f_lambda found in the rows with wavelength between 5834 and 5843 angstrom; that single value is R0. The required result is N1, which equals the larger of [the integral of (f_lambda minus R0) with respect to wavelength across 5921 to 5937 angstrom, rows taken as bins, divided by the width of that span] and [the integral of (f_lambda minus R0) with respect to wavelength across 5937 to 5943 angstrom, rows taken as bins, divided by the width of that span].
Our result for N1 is -0.39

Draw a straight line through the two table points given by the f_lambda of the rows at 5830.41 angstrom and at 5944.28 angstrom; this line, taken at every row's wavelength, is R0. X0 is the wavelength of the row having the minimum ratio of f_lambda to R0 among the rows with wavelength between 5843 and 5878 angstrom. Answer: 5857.32 angstrom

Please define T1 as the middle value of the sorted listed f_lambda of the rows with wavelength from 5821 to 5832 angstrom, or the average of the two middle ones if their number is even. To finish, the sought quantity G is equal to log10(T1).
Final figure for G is 1.07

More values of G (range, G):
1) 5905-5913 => 1.07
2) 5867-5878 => 1.07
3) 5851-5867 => 1.06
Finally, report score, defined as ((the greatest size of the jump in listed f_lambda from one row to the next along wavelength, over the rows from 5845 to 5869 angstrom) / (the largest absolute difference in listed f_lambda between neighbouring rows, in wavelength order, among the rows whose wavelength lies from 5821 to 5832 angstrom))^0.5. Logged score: 0.9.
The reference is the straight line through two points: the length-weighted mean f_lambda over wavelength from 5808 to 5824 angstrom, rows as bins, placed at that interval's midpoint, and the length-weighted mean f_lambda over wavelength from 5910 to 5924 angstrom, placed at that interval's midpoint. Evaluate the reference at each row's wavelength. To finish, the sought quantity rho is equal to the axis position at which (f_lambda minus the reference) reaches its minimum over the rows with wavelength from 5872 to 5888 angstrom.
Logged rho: 5887.07 angstrom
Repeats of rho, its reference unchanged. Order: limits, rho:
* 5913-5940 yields 5916.97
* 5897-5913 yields 5897.92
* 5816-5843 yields 5833.10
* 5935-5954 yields 5952.50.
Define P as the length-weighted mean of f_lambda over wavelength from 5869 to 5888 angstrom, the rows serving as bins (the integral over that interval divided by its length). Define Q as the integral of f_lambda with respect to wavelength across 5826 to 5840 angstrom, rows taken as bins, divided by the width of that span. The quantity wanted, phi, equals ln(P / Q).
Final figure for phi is -0.05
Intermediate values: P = 11.2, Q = 11.7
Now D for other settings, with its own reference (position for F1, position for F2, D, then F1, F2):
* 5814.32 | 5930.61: -0.1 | -0.34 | -0.45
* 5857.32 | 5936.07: 0.7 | -0.84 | -0.13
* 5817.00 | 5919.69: -0.1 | -0.40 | -0.51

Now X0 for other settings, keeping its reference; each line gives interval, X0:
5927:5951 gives 5949.76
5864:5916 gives 5892.49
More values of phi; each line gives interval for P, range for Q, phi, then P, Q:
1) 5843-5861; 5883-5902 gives 0.18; 11.5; 9.6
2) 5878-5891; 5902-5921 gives -0.13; 10.2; 11.6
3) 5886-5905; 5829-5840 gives -0.18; 9.7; 11.6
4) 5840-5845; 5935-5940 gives 0.01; 11.8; 11.8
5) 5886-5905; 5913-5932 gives -0.17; 9.7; 11.5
